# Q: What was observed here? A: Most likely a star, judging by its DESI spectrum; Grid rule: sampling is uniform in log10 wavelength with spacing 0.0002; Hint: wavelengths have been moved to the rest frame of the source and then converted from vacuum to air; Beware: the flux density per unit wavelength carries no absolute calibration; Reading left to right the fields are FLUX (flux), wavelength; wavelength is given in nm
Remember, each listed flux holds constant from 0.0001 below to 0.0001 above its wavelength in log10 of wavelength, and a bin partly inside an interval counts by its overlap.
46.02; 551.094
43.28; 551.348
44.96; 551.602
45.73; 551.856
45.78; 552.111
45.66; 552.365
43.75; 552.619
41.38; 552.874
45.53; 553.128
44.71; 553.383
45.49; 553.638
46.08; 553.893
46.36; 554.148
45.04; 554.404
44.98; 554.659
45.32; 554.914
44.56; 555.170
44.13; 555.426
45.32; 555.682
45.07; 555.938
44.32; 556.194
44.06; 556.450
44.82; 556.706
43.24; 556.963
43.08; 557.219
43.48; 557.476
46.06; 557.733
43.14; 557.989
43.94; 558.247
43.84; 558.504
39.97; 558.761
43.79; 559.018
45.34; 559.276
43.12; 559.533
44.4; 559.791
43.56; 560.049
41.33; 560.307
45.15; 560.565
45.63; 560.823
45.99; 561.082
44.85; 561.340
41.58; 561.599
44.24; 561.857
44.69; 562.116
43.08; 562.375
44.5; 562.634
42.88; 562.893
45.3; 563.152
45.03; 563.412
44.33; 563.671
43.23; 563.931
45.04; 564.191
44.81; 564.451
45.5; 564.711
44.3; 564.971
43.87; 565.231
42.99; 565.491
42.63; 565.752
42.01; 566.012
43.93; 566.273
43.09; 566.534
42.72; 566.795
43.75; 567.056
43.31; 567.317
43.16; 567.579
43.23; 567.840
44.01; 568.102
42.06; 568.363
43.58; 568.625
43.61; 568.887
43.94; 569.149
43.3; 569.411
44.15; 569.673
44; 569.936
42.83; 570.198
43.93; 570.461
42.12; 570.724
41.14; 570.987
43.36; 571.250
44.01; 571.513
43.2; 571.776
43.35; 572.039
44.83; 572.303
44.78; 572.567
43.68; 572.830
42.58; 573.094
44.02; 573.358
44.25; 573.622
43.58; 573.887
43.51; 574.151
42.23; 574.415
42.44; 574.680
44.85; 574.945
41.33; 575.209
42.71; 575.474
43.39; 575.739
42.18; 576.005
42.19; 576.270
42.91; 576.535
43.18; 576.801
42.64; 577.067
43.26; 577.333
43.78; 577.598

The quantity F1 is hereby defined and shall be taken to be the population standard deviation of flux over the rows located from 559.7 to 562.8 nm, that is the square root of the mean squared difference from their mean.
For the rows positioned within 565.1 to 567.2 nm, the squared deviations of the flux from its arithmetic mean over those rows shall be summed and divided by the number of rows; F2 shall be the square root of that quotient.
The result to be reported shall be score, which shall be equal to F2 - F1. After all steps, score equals -0.76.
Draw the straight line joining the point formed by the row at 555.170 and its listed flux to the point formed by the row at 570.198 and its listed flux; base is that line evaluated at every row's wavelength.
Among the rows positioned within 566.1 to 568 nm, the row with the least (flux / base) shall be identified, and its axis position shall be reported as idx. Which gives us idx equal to 566.795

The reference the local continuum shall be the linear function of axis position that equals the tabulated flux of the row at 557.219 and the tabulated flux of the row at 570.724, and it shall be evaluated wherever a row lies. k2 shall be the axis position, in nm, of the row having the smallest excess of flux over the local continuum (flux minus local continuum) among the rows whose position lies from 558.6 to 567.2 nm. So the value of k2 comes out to 558.761 nm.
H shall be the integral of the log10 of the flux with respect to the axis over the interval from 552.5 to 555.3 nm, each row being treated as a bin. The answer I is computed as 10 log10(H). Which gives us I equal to 6.65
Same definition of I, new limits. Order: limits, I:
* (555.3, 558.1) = 6.64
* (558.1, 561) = 6.77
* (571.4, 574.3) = 6.78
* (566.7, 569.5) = 6.61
